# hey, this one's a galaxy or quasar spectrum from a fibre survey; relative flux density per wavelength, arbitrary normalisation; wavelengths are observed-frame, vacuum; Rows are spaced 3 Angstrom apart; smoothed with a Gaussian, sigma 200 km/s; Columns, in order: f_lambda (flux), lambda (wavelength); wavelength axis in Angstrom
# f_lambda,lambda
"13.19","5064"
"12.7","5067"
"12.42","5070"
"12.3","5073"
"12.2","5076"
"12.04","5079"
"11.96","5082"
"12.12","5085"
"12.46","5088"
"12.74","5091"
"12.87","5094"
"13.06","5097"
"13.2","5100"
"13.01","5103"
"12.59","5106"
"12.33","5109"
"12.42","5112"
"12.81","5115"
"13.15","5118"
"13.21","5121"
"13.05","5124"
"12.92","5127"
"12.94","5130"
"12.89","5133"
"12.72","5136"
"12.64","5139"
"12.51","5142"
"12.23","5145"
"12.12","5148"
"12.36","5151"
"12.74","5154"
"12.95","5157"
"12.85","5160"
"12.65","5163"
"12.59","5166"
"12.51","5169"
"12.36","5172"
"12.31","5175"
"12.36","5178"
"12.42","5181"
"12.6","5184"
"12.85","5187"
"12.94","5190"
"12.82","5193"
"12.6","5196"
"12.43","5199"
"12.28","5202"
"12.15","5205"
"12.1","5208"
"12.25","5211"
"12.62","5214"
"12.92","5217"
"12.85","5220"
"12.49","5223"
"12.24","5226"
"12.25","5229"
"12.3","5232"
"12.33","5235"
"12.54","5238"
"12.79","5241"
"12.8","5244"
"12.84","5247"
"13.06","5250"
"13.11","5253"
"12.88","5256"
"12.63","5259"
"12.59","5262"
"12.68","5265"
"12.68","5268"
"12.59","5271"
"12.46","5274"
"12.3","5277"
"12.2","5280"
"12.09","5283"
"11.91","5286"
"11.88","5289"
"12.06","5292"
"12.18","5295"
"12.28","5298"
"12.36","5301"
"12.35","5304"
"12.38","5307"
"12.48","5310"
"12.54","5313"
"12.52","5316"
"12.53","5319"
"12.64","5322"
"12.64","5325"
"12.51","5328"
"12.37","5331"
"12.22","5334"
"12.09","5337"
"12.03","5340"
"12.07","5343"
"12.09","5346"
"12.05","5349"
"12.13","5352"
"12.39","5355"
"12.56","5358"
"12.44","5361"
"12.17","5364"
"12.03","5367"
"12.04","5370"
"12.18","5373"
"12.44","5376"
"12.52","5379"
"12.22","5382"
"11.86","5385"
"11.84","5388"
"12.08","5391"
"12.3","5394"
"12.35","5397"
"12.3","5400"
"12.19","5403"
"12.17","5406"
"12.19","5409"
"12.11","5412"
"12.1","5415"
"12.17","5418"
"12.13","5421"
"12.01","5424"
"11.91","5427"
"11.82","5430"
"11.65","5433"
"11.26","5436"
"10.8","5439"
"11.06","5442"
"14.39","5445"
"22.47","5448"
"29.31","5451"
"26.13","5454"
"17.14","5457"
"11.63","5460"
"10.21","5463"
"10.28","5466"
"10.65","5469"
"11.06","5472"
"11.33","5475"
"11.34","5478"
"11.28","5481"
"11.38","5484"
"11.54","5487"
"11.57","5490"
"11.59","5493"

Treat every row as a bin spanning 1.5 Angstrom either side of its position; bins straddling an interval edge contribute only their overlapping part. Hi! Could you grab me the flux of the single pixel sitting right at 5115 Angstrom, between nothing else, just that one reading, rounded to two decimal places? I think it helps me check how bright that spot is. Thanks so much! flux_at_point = 12.81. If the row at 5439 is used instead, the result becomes 10.80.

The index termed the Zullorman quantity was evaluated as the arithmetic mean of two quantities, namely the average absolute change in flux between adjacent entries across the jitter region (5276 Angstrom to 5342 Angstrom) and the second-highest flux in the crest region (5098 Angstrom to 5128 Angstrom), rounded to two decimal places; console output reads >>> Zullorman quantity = 6.64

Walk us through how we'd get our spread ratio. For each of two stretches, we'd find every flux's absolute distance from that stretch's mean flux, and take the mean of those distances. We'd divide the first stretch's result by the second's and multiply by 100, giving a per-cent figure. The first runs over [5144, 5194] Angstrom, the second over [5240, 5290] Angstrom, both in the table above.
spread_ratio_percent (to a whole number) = 75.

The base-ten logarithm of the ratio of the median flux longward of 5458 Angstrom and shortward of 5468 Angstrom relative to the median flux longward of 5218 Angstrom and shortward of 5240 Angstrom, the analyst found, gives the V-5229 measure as -0.079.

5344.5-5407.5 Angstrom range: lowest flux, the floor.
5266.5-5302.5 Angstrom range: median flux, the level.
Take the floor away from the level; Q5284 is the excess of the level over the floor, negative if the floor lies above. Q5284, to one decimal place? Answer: 0.4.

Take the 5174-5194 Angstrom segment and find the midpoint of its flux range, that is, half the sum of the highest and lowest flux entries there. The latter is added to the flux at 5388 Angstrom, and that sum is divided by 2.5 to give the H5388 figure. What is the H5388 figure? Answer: 9.8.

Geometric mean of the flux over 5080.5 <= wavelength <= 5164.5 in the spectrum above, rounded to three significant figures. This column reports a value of 12.7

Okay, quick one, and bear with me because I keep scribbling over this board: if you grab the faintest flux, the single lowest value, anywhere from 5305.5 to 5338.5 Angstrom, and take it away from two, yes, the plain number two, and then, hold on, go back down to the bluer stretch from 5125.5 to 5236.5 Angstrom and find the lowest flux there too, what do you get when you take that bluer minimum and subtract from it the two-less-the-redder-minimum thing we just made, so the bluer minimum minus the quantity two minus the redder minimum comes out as 22.19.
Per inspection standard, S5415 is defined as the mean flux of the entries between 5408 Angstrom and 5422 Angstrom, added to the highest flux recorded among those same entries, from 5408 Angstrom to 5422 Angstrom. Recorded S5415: 24.3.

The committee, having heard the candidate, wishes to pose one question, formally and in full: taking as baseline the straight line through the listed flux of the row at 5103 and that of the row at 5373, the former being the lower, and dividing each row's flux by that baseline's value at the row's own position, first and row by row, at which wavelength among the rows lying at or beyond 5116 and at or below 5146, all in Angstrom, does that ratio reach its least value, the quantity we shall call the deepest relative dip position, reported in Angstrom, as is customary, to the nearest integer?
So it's 5145 Angstrom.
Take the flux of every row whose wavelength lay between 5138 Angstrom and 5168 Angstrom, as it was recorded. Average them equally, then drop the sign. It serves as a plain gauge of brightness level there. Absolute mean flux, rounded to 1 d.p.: 12.6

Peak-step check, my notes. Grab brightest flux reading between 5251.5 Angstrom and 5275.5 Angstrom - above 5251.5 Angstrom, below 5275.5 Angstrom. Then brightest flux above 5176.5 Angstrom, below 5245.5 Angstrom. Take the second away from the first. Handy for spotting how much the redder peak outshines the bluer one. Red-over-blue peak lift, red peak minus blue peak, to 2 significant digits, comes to 0.17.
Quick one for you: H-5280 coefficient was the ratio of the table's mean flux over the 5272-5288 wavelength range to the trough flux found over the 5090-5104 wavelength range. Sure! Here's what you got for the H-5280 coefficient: 0.96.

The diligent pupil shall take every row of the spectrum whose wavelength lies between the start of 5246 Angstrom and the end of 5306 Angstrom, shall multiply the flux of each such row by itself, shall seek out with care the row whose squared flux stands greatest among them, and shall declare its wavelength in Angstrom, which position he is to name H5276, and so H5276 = 5253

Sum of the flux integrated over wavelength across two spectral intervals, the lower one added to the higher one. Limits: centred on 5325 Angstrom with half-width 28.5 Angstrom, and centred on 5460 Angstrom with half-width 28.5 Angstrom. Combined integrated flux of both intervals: 1498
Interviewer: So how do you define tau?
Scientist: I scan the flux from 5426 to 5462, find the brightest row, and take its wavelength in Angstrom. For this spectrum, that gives 5451 Angstrom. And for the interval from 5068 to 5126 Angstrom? 5121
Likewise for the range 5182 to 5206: 5190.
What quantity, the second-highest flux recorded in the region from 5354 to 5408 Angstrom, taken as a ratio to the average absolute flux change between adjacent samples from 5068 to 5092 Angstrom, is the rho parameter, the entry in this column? 71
